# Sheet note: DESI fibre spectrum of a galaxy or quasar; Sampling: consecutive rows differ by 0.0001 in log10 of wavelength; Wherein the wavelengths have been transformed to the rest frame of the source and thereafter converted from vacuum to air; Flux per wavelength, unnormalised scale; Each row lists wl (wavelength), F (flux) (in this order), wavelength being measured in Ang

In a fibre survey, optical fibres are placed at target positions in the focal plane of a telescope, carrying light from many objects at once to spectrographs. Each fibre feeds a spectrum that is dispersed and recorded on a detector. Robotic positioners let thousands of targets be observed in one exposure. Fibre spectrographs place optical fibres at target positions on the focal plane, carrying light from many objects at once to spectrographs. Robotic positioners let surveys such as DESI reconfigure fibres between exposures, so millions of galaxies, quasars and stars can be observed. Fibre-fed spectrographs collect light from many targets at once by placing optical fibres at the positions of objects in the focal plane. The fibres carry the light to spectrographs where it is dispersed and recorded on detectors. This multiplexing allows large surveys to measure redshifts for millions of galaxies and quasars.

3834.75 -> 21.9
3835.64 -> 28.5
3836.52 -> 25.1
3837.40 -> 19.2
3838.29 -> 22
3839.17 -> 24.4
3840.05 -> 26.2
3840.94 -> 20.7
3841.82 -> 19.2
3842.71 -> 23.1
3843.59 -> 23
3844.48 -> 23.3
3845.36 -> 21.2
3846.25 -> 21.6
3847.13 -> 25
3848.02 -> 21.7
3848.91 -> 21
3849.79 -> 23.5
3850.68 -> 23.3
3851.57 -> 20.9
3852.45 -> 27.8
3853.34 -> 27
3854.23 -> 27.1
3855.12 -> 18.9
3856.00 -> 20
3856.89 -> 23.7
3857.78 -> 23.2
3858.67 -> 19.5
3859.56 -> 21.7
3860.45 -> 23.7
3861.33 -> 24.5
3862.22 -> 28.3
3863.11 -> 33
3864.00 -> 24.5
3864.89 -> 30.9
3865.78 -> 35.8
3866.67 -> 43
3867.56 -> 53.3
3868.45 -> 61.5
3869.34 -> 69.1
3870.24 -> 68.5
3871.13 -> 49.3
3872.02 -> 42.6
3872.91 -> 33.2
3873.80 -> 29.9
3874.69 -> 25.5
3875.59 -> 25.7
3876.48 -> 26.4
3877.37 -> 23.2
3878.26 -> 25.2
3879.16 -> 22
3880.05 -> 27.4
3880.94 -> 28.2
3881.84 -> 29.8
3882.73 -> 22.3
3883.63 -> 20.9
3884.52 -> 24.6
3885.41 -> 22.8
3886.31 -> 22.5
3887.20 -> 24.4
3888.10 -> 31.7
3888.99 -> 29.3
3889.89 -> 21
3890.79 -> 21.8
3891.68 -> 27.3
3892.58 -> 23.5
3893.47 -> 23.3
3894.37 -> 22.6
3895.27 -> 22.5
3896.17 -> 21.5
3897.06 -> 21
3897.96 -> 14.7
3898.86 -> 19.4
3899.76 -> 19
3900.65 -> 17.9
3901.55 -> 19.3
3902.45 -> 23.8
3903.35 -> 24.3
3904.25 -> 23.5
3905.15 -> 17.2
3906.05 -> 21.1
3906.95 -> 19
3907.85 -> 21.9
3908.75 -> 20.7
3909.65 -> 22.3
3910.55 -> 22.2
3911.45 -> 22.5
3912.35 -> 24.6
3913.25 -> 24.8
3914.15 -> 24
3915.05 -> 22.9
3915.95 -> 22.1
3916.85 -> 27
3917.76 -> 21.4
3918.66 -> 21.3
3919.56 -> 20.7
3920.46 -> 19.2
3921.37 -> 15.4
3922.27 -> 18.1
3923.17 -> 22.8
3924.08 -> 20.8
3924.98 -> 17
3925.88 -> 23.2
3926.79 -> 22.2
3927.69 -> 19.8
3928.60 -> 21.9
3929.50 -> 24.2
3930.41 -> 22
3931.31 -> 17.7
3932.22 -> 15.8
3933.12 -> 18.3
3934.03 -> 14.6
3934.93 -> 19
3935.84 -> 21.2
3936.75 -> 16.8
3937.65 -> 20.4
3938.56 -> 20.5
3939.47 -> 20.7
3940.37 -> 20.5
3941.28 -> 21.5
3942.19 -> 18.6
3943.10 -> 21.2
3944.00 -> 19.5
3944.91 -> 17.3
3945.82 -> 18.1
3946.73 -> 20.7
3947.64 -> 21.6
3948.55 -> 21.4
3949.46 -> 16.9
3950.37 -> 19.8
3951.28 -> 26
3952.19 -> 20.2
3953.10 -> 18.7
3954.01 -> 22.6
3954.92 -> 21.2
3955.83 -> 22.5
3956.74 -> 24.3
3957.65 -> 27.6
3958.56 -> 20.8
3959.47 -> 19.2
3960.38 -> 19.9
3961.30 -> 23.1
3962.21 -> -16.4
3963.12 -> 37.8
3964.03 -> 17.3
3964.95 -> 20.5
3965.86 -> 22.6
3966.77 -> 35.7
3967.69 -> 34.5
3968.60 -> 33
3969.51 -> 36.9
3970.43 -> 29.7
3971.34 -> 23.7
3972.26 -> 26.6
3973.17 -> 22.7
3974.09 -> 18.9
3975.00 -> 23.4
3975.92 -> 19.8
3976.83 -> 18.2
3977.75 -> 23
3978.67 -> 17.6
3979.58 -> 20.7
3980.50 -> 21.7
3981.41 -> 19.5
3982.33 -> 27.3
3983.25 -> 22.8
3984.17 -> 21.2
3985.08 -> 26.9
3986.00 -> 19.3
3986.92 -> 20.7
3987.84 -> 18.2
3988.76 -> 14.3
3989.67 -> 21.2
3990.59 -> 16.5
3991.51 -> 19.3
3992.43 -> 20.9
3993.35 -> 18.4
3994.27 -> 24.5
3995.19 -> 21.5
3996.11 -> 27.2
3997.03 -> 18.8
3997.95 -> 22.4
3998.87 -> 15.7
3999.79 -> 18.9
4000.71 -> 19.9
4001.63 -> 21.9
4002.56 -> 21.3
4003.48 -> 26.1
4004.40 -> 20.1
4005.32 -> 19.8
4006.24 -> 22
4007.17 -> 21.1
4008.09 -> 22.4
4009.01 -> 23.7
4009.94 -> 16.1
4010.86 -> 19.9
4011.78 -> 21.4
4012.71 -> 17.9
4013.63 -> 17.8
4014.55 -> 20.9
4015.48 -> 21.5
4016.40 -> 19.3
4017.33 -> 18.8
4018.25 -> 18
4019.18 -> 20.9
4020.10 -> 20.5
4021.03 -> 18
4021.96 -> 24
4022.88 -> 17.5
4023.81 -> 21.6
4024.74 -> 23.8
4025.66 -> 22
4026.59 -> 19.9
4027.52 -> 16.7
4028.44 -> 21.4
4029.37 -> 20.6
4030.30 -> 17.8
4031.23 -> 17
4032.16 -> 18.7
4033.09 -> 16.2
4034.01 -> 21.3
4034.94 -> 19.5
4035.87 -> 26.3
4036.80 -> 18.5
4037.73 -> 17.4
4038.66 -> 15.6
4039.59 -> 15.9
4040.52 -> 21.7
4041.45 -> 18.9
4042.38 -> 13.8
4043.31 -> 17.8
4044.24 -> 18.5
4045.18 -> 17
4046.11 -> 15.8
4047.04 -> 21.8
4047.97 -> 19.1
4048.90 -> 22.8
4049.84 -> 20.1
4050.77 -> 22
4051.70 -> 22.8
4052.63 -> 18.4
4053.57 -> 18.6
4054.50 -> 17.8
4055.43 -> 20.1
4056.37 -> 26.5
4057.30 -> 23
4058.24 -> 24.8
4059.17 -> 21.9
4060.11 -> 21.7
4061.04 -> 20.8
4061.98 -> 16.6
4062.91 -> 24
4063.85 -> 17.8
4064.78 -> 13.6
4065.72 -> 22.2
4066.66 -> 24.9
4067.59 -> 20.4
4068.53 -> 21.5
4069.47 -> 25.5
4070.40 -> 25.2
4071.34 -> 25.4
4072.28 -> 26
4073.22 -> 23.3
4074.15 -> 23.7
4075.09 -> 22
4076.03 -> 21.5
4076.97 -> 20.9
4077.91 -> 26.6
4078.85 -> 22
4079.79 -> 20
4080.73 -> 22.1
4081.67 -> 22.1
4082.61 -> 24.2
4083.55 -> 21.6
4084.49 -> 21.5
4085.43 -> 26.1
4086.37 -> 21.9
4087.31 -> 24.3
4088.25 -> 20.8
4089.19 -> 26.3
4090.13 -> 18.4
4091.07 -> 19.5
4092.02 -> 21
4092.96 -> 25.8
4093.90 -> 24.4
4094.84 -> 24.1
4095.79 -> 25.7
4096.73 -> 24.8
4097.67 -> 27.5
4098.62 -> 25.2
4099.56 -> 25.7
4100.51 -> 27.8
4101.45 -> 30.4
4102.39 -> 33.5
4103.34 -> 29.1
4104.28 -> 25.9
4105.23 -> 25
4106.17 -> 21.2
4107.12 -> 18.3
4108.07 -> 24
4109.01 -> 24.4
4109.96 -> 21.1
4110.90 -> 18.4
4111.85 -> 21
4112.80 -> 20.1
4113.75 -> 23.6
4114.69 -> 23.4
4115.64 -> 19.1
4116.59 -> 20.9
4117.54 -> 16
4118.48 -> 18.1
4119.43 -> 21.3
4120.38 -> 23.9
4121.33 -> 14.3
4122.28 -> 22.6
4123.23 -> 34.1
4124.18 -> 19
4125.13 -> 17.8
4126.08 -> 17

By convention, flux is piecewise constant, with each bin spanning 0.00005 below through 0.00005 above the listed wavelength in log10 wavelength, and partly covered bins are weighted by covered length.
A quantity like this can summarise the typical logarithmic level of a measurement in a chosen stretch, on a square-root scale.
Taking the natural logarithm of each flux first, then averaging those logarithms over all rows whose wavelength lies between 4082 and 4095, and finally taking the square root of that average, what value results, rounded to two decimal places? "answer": 1.77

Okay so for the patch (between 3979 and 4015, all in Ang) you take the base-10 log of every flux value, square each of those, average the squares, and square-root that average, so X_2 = 1.31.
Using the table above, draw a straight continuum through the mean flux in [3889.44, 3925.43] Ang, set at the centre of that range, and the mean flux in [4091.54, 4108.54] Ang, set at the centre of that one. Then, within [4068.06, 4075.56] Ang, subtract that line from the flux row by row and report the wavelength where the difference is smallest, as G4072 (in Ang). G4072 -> 4068.53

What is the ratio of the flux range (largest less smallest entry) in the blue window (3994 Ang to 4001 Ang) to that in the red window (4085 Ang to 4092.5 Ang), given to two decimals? 1.46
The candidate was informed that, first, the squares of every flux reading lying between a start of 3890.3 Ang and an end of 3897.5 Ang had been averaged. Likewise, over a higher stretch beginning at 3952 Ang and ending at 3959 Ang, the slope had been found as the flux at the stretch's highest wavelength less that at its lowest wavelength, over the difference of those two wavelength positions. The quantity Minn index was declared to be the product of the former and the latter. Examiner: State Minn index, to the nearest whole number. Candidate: 50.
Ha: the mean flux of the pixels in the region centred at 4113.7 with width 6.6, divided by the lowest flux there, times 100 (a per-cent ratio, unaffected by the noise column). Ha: 114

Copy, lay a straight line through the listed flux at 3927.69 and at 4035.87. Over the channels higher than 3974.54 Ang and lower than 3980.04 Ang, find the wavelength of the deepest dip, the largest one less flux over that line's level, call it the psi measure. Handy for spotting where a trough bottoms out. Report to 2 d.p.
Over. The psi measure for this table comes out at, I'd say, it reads 3978.67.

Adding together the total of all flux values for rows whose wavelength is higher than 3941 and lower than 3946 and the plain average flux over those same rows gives 136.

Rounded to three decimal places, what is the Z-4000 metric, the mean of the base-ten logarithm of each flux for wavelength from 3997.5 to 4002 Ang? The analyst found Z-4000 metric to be 1.292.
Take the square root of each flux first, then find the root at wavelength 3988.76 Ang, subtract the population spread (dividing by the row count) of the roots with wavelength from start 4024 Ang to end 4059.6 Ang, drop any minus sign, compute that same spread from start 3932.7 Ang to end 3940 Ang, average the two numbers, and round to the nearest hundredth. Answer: 1.85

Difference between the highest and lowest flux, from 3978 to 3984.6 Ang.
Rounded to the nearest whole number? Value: 10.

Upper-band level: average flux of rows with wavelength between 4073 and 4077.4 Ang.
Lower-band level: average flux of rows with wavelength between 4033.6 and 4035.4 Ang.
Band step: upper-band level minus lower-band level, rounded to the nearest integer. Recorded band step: 2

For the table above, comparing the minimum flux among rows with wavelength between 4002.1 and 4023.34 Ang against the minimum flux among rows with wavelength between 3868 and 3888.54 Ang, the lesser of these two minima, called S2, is 16.1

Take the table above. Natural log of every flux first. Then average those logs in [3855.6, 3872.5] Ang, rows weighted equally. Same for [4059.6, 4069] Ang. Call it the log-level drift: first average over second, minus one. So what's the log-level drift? 0.17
